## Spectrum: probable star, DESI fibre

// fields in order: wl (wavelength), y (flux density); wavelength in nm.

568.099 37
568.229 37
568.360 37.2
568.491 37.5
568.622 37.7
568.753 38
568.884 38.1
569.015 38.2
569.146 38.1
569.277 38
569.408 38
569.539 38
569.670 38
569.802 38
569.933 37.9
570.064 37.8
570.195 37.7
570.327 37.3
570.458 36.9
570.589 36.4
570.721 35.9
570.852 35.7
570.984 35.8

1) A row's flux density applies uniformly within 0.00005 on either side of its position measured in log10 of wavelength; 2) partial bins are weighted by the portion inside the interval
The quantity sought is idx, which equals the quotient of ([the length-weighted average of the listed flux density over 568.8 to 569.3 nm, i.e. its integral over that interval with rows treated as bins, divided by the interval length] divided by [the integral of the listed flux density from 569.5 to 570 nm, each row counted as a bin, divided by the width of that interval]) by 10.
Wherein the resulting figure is 0.100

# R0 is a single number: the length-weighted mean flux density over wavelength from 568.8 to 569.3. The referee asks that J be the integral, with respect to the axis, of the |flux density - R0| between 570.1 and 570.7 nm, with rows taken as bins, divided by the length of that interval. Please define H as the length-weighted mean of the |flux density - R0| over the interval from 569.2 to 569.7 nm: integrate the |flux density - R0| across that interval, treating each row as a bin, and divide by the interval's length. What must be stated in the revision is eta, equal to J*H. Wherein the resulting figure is 0.12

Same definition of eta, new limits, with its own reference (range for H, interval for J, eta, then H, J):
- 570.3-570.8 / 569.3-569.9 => 0.18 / 1.57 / 0.1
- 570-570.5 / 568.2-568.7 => 0.48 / 0.66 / 0.7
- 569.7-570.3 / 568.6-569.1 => 0.04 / 0.29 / 0.1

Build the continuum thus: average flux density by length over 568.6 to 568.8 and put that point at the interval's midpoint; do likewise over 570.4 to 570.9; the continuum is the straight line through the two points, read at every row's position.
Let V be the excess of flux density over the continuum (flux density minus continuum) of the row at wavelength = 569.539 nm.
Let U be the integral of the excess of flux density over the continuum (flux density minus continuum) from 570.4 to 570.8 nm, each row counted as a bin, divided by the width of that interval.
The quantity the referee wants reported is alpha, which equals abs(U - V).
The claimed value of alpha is 0.8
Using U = 0.1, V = 0.8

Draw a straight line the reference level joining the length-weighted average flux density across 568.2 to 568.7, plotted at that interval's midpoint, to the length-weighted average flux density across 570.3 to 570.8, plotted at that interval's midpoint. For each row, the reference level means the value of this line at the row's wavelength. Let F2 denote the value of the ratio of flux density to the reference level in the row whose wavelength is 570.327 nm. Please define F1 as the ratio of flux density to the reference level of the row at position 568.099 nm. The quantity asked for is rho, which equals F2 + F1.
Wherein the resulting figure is 2.00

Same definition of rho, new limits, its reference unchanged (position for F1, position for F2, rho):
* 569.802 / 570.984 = 2.01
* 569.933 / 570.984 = 2.01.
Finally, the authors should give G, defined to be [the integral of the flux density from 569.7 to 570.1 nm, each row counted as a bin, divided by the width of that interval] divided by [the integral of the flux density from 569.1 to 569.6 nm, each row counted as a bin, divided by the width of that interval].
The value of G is 1.00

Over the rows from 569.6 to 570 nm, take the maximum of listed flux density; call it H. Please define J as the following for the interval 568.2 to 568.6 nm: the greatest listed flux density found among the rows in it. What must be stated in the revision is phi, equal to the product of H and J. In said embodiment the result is 1425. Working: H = 38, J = 37.5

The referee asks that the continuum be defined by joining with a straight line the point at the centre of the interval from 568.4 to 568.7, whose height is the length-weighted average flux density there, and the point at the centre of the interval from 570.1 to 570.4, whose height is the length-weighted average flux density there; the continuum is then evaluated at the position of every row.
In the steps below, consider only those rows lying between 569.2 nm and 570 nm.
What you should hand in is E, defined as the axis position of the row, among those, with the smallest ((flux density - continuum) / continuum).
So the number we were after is 569.933 nm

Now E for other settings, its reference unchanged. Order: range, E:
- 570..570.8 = 570.721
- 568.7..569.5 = 568.753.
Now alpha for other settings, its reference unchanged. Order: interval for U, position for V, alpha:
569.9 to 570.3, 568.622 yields 1.3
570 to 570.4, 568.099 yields 2.3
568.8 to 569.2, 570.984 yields 0.7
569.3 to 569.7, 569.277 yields 0.2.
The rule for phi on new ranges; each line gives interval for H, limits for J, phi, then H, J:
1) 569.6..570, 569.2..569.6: 1444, 38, 38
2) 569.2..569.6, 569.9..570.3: 1440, 38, 37.9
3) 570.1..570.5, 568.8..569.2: 1440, 37.7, 38.2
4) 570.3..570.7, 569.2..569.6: 1417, 37.3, 38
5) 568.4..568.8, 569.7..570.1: 1444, 38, 38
